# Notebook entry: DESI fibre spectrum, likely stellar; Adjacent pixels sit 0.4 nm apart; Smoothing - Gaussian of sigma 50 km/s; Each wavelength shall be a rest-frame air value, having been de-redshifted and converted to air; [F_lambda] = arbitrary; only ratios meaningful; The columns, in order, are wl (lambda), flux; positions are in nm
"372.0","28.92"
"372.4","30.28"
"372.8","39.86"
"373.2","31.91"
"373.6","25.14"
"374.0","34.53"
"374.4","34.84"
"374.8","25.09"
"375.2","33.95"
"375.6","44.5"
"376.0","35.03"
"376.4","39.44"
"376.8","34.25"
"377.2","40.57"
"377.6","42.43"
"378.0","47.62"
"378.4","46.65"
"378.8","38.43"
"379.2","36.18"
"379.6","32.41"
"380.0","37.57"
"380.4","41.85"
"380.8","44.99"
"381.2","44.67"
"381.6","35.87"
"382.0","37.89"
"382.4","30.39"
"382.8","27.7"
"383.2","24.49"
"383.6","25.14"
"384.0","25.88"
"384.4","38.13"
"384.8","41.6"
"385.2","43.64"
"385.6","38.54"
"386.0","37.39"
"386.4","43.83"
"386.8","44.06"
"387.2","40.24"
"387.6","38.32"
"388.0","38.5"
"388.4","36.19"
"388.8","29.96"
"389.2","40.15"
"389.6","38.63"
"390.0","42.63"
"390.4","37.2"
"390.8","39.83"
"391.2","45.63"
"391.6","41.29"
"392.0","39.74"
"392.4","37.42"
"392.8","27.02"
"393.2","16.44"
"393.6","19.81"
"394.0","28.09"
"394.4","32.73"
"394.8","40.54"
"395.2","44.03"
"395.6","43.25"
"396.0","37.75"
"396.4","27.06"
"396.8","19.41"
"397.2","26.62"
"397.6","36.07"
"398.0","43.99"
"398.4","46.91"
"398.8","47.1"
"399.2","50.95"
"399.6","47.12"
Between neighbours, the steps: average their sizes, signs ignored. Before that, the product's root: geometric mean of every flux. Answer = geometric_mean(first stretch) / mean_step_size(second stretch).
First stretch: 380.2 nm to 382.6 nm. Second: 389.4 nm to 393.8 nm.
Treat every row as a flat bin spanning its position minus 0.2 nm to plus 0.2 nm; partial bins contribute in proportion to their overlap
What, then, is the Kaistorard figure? 7.7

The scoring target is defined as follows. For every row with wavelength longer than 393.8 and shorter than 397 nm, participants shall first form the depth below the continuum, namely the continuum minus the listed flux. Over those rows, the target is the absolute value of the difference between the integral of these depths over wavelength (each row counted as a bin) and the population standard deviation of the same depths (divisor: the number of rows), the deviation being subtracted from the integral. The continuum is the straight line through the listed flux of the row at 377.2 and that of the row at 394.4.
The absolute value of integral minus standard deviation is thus 14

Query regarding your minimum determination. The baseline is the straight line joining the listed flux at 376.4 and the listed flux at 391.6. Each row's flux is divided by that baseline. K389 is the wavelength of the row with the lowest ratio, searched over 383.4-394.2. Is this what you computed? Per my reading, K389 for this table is 393.2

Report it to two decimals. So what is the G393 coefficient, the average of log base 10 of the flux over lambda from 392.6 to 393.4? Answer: 1.32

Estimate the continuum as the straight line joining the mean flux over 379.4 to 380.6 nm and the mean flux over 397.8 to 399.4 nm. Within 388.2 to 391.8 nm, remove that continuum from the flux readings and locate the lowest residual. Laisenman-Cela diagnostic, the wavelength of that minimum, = 388.8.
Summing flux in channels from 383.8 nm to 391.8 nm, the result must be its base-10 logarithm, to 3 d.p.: 2.893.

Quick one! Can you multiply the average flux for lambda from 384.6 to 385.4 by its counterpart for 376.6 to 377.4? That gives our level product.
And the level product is 1594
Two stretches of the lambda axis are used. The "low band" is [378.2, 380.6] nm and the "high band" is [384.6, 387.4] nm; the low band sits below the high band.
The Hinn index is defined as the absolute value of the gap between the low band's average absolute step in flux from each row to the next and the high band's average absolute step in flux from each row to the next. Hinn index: 1.6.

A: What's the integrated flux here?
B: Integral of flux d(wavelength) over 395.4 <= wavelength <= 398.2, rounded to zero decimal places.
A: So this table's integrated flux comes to 94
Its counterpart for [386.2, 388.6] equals 96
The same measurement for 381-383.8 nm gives 90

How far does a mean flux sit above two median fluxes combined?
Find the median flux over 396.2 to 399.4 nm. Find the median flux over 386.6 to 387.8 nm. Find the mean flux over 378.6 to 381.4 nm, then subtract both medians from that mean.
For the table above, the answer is -40.8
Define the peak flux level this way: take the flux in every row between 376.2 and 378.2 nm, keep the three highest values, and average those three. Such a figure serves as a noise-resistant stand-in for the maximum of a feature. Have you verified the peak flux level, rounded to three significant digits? 43.5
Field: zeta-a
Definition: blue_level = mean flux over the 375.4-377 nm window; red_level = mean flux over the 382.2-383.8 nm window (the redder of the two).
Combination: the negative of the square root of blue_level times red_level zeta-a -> -32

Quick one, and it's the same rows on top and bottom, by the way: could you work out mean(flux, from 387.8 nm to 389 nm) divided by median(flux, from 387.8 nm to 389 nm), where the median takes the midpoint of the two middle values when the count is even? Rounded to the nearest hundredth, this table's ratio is 0.96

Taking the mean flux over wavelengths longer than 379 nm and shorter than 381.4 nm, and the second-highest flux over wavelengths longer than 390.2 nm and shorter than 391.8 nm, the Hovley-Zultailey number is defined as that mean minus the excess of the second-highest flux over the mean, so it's 37.9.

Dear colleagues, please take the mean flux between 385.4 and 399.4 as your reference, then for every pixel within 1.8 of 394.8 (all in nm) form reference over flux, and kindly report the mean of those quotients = 1.28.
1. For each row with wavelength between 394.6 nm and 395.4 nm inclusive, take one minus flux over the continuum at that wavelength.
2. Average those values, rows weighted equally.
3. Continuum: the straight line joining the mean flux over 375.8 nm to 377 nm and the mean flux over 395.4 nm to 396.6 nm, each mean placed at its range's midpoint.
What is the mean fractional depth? -0.17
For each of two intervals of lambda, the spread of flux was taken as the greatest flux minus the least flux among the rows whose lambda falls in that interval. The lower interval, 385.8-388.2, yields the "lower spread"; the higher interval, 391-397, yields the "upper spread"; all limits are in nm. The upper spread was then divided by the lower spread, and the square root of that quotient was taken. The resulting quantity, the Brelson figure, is 2.09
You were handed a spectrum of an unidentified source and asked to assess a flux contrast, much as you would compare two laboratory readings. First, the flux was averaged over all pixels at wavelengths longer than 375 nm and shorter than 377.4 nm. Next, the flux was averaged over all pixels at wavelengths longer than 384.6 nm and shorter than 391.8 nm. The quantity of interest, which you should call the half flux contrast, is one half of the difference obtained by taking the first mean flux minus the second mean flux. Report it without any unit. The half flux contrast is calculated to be -1.0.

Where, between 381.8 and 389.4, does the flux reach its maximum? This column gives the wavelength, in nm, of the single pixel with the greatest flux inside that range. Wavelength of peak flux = 386.8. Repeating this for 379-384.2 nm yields 380.8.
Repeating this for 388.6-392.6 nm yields 391.2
